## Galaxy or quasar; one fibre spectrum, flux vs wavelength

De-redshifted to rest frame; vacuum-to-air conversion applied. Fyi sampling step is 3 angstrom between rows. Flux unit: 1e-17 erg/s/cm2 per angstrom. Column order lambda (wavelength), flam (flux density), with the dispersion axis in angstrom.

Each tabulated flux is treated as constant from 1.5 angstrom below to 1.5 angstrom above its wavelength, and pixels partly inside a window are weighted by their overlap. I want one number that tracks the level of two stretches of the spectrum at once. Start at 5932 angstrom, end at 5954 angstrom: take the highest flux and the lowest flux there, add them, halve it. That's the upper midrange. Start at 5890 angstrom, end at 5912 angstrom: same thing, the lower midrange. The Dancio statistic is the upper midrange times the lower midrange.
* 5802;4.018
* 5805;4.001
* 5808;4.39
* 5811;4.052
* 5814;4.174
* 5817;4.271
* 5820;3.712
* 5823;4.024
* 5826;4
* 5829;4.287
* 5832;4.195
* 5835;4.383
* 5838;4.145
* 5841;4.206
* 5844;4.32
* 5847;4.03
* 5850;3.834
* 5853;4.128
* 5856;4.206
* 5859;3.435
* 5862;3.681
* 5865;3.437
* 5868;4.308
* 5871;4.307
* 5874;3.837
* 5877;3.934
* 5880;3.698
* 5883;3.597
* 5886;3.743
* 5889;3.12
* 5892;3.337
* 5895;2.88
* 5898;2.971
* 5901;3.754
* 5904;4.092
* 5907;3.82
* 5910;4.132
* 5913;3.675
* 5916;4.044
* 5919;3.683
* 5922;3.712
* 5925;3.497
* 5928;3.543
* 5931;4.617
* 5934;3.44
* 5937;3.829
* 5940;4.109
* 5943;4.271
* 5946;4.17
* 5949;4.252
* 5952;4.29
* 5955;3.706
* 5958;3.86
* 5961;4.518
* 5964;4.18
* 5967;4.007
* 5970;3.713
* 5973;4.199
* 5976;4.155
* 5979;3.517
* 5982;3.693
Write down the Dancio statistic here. 13.6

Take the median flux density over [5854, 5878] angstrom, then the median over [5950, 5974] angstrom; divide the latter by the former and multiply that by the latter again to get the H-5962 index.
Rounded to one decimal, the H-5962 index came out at 4.3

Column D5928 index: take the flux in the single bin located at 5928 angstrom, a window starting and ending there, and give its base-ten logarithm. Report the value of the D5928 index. 0.549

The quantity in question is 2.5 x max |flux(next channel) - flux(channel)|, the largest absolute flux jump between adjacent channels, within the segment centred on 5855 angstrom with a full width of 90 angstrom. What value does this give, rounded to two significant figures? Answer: 2.2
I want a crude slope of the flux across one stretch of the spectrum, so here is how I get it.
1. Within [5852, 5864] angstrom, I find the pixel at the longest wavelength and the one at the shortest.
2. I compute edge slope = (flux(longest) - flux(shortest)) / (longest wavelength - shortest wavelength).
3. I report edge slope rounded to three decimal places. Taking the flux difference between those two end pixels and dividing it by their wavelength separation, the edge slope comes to -0.050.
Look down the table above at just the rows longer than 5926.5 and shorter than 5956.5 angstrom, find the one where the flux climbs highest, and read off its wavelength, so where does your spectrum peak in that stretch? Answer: 5931 angstrom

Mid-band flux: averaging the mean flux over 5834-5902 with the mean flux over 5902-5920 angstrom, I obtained 3.85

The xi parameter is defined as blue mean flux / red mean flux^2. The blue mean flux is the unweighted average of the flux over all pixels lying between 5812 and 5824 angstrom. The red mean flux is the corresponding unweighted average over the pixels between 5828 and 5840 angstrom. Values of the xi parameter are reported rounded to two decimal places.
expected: 0.22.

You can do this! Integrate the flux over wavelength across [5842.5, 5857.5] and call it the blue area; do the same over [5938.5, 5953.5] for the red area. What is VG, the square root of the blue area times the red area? 62.4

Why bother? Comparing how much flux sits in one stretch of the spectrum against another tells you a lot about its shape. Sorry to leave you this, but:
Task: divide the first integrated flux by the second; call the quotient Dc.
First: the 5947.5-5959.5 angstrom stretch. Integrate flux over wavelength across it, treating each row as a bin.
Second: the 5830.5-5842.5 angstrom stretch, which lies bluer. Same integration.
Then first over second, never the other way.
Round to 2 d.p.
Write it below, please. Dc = 0.95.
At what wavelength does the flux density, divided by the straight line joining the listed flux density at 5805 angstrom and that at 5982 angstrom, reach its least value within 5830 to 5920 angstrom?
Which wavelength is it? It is 5895 angstrom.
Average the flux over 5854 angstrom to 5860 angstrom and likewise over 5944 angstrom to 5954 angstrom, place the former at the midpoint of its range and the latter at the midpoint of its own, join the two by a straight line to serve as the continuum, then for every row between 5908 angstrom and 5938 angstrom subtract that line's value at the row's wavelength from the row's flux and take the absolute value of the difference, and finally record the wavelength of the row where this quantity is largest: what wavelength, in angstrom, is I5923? 5934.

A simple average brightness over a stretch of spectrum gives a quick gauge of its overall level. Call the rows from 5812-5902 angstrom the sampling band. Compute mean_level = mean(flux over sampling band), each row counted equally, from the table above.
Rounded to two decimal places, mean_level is 3.87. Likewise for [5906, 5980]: 3.96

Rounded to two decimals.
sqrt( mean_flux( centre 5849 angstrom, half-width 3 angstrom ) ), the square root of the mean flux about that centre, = 1.98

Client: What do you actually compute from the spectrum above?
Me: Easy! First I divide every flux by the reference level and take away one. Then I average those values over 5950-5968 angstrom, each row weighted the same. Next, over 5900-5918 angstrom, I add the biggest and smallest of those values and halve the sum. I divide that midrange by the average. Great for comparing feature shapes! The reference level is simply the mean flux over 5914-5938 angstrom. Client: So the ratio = 0.4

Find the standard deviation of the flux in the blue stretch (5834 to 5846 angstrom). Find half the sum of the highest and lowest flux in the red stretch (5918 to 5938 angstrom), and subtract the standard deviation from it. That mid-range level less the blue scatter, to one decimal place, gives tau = 3.9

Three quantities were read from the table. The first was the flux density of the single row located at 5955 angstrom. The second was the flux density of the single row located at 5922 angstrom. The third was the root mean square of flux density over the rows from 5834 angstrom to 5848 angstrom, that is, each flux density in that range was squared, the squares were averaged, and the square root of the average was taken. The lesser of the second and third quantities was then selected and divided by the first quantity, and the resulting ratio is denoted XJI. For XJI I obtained 1.00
